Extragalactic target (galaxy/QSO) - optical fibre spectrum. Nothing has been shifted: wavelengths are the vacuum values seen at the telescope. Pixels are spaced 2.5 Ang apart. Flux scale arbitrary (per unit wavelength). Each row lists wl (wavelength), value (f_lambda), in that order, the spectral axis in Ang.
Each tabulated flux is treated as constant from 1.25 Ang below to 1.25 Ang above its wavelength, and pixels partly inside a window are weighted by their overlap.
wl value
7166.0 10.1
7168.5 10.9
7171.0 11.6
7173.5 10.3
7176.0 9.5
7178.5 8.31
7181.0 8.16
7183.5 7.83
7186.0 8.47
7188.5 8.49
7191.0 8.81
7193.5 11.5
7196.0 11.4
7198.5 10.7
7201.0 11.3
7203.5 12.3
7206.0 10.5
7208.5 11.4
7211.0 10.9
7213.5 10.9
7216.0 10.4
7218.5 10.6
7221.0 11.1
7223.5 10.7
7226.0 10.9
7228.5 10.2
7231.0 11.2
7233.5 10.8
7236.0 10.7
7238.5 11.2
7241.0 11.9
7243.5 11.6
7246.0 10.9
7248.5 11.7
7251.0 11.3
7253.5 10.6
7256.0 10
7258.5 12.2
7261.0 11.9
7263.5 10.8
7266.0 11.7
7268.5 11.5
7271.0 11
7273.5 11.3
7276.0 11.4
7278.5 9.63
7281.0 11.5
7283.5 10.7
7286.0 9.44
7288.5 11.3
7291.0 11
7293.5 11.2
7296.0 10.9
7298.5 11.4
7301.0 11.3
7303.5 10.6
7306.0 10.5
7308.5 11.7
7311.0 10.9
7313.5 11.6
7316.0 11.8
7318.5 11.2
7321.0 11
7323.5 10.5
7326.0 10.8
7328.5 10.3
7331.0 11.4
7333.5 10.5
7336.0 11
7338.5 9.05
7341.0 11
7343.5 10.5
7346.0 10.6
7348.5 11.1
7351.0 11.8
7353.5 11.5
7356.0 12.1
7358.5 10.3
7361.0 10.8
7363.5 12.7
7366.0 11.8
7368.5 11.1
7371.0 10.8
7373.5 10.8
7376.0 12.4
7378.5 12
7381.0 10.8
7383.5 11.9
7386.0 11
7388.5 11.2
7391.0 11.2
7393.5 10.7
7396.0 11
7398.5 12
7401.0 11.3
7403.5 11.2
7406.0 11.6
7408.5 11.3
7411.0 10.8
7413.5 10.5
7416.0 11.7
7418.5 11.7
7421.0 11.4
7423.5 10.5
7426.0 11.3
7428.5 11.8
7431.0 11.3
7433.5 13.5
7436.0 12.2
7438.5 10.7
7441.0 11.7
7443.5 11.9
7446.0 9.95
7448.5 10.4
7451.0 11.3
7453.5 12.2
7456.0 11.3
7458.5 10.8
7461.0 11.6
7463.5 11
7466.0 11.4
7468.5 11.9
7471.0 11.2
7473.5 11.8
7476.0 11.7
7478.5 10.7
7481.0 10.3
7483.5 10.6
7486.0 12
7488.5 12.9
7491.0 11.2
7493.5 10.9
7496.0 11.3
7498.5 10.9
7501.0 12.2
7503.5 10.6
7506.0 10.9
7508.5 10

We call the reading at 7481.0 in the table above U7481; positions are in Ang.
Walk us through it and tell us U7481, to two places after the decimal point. 10.30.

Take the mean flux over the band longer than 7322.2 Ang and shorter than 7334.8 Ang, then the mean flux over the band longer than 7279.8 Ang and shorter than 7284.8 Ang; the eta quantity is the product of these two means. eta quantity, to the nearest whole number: 119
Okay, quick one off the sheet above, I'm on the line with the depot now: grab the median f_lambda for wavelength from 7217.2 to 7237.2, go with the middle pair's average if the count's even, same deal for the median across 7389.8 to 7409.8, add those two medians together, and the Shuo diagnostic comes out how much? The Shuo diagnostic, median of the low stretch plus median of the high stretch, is 22.0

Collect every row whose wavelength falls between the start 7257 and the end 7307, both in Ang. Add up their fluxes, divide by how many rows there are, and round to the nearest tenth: 11.1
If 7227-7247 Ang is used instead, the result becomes 11.1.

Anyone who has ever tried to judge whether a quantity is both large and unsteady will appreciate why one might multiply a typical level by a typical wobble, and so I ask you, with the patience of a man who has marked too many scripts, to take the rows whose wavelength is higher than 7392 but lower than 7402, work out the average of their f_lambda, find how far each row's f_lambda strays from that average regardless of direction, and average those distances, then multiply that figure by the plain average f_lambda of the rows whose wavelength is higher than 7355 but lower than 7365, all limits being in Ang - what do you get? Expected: 4.6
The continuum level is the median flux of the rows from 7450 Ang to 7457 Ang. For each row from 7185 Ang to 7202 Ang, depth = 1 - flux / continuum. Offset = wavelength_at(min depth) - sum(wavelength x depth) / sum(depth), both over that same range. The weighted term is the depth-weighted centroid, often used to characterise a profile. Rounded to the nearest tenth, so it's 4.6 Ang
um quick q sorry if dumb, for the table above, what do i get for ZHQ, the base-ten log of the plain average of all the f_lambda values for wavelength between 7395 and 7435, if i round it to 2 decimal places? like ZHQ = 1.06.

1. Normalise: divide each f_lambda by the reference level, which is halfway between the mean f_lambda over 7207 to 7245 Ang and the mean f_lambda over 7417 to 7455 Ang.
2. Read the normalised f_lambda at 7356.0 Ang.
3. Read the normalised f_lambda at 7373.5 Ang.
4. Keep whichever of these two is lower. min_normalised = 0.963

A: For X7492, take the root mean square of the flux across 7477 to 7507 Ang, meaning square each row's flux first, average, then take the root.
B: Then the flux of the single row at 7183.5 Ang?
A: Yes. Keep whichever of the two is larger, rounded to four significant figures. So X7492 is 11.23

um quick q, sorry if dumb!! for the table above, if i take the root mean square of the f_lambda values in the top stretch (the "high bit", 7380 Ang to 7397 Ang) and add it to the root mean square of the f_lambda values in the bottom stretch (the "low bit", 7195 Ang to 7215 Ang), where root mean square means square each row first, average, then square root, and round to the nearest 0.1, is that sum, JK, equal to 22.3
